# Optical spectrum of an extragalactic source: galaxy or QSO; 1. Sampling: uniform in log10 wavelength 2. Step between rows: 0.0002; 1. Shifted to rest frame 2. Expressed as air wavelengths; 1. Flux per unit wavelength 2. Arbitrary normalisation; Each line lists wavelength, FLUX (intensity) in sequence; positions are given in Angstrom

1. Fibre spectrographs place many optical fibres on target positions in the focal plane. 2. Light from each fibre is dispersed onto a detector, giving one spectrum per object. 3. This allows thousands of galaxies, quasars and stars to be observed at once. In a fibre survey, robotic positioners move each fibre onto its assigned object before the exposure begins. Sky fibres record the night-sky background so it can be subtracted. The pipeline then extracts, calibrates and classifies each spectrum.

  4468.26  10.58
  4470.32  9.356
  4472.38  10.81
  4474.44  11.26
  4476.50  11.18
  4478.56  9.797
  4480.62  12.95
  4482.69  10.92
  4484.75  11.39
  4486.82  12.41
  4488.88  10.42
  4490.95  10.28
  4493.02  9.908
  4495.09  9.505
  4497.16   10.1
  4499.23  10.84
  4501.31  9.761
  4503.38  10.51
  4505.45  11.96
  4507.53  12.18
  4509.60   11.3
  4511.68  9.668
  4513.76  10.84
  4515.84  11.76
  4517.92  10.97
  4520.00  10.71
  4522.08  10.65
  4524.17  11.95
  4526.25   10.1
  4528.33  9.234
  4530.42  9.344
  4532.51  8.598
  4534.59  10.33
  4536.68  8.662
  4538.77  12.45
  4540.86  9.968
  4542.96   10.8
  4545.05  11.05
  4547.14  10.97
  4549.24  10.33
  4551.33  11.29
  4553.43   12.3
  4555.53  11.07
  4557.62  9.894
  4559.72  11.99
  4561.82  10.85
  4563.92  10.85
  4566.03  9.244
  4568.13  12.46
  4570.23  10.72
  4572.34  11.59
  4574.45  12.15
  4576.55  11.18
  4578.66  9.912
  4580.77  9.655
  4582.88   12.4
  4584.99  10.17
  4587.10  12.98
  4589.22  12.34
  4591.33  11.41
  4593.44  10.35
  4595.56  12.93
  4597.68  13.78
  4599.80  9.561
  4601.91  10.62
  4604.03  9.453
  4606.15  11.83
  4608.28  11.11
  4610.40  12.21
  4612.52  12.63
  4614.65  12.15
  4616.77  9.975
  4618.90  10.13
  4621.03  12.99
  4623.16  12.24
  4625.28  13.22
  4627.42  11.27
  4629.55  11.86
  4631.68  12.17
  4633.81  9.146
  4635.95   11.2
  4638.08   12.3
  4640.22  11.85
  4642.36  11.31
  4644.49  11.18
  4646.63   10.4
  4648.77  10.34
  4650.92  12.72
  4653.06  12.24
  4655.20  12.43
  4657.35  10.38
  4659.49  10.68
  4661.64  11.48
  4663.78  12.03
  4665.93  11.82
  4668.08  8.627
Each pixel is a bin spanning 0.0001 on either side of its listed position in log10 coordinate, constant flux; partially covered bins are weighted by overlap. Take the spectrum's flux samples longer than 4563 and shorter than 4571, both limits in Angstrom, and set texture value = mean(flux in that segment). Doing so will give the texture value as 10.82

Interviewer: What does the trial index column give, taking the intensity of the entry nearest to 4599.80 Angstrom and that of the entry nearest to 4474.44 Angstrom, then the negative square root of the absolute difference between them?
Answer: -1.30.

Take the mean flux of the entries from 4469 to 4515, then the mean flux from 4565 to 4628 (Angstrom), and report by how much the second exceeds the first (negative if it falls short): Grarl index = 0.63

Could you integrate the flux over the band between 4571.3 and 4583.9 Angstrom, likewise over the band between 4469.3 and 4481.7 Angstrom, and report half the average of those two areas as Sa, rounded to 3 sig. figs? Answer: 68.9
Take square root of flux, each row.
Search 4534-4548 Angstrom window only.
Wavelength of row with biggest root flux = 4538.77 Angstrom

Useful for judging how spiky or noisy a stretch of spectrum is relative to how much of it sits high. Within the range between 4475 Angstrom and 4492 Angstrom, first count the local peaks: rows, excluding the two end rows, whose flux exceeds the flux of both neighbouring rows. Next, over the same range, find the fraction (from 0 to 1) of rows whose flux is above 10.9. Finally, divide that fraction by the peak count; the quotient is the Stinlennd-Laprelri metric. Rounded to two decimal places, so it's 0.31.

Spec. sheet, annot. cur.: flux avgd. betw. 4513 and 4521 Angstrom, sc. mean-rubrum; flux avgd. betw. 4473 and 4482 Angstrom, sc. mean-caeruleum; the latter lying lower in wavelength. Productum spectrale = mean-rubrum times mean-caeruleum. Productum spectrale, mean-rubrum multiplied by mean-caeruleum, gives 125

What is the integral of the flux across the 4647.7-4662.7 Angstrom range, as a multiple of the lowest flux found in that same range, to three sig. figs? 16.6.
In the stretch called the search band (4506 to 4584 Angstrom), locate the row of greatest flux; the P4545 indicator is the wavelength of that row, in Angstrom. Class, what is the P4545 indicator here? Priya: 4568.13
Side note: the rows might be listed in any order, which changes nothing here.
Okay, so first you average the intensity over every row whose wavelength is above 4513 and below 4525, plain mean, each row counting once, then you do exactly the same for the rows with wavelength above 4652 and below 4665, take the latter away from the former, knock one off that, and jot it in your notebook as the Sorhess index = -1.4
